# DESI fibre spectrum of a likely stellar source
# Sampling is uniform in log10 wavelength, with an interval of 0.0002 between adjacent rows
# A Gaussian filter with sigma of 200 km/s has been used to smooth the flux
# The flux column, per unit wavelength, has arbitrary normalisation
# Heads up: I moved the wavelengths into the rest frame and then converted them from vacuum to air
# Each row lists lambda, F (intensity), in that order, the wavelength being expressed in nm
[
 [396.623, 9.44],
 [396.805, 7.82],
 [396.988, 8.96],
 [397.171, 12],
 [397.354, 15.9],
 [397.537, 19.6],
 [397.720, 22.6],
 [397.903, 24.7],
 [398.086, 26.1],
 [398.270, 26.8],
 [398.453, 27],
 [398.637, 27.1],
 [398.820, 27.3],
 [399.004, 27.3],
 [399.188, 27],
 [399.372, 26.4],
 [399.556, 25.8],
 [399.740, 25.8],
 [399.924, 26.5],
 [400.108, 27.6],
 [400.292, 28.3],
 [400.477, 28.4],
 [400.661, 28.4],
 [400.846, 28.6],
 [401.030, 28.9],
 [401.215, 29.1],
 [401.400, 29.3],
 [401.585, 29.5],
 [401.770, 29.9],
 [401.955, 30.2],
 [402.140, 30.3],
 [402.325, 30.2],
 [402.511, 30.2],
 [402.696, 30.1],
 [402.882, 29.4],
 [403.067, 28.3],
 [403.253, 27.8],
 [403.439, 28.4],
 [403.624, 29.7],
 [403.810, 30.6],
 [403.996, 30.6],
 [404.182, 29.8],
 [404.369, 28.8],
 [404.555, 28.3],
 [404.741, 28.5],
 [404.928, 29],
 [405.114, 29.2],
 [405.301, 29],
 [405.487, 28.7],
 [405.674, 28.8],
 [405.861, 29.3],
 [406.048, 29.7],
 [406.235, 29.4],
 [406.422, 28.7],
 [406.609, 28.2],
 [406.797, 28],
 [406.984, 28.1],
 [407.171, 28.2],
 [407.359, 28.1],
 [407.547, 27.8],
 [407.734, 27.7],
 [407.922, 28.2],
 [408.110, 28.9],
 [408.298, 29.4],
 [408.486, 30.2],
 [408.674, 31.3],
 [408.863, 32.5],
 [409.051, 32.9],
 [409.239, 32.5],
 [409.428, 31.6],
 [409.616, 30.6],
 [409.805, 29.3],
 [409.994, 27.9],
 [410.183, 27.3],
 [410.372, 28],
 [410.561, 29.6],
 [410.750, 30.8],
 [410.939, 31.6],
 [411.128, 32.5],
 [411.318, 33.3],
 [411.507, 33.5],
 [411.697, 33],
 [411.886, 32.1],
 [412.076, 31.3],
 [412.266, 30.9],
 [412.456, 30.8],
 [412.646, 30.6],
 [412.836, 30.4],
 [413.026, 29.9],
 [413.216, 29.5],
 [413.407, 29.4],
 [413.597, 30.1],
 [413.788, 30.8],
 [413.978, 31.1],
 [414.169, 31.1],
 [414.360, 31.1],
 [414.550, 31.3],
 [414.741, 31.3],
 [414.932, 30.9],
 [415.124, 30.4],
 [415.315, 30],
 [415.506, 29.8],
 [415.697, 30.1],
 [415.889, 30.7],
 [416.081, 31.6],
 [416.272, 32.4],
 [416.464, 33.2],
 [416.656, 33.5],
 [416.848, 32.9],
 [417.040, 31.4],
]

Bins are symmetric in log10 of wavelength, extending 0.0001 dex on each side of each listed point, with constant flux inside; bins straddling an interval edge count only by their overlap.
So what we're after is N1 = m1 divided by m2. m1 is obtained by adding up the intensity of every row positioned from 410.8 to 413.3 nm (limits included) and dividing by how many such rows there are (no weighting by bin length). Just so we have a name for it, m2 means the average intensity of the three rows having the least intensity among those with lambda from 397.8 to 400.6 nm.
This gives 1.238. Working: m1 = 31.5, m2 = 25.43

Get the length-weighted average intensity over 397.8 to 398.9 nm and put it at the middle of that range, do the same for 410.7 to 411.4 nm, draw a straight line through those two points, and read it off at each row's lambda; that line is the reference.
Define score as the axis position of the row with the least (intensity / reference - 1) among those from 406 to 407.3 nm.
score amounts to 406.797 nm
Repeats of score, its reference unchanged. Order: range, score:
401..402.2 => 401.030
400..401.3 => 400.108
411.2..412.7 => 412.646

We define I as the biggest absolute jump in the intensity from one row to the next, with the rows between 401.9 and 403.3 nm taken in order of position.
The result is 1.1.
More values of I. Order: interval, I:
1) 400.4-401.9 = 0.4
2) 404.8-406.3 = 0.5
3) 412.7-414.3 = 0.7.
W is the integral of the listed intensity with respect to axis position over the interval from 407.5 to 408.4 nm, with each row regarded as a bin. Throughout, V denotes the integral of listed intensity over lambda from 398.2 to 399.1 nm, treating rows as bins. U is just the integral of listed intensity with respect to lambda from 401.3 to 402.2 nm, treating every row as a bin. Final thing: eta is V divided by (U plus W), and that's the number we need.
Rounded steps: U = 26.8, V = 24.4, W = 26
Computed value 0.47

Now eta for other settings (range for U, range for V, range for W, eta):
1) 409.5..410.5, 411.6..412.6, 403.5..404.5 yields 0.54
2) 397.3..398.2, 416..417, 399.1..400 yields 0.75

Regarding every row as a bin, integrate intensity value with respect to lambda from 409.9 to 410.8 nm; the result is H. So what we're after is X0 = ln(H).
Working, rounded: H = 25.8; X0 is 3.25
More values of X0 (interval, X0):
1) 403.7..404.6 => 3.28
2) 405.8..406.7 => 3.26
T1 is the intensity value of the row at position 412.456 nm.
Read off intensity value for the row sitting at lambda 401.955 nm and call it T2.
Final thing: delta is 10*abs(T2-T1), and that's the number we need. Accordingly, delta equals 6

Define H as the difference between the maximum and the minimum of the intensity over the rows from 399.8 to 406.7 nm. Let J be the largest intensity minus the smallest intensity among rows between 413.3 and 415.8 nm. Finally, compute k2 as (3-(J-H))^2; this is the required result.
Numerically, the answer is 27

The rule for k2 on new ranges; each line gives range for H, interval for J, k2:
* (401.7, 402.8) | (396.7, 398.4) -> 243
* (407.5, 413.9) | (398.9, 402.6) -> 22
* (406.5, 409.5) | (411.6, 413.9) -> 21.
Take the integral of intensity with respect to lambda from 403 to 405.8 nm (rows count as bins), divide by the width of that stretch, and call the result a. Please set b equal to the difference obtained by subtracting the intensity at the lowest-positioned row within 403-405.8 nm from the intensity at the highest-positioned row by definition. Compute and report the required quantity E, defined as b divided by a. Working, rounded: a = 29.0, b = 0.5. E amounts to 0.017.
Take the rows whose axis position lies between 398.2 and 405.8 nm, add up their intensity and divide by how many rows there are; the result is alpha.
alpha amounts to 28.6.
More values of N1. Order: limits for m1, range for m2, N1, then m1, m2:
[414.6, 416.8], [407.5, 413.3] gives 1.133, 31.3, 27.60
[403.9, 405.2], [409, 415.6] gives 1.052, 29.2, 27.73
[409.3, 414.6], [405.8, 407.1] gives 1.092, 30.7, 28.10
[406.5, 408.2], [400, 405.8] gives 1.008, 28.1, 27.90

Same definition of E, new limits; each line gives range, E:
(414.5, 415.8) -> -0.039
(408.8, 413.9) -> -0.055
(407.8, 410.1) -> -0.010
